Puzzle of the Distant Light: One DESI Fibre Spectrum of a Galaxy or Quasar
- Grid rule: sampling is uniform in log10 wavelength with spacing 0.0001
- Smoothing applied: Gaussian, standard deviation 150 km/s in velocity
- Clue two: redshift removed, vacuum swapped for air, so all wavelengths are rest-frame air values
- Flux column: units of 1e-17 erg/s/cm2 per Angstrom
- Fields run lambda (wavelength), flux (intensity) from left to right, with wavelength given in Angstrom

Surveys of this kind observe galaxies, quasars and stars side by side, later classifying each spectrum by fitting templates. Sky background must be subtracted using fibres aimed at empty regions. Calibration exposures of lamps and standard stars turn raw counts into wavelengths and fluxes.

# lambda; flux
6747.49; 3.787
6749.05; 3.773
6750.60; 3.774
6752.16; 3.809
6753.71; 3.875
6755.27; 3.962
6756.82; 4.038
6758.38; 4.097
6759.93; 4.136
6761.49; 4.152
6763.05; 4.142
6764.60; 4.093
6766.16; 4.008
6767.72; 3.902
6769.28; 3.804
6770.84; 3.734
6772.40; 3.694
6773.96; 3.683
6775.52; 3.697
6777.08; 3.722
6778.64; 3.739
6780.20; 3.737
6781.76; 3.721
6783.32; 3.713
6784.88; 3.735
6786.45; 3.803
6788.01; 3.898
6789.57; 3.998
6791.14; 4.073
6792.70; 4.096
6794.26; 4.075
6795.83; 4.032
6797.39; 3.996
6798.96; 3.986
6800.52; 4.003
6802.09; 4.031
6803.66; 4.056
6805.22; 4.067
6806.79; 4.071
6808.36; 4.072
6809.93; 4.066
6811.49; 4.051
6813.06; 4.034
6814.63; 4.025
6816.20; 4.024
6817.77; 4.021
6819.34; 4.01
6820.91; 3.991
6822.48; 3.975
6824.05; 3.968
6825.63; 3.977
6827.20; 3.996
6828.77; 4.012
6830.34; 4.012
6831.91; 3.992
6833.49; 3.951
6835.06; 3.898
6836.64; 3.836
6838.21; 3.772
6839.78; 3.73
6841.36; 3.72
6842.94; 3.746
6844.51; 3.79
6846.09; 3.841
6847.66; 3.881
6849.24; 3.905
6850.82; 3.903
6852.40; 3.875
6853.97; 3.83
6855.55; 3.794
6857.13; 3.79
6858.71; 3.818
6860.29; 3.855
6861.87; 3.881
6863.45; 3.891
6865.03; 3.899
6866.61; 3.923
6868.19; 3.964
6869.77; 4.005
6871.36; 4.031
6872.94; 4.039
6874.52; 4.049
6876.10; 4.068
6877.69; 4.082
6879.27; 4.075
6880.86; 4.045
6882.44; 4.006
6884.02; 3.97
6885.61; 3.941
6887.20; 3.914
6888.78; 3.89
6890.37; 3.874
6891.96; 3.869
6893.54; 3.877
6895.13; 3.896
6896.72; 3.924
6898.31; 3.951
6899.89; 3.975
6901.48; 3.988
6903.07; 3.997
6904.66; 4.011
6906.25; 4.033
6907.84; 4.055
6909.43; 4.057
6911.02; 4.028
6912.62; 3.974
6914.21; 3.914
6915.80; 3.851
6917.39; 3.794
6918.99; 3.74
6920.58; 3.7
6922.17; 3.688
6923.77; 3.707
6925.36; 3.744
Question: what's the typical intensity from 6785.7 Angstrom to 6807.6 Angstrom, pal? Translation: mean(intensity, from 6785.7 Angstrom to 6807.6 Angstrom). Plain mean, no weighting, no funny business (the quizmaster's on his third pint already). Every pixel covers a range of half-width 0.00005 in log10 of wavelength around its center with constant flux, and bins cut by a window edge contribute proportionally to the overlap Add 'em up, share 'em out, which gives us 4.01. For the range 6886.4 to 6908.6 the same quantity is 3.95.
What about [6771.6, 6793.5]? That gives 3.81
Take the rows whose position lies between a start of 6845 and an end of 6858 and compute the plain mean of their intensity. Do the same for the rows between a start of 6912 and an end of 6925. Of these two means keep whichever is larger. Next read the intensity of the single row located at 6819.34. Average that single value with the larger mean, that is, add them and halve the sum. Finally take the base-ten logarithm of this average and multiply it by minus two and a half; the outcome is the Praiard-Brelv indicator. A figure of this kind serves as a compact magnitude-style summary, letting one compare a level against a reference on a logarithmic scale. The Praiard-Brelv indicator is -1.49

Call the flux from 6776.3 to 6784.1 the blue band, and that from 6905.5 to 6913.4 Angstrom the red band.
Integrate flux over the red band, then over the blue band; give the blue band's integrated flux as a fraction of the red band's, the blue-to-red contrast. 0.91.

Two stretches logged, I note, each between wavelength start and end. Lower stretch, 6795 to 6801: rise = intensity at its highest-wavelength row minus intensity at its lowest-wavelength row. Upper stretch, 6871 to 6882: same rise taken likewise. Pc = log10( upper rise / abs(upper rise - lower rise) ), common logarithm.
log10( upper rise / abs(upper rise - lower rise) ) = -0.5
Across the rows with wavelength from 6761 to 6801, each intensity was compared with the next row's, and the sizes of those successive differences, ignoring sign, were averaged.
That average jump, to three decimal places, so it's 0.042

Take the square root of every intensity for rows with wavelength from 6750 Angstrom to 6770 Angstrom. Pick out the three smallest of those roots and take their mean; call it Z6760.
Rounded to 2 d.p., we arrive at 1.95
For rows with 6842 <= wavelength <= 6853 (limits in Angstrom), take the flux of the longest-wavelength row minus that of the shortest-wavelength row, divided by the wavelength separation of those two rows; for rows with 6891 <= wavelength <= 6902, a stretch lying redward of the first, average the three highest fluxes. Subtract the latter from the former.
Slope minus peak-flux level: -3.96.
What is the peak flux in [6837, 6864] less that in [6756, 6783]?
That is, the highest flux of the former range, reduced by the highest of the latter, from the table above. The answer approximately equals -0.25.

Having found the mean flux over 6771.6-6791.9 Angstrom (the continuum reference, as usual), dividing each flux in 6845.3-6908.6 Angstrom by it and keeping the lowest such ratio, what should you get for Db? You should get 1.00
